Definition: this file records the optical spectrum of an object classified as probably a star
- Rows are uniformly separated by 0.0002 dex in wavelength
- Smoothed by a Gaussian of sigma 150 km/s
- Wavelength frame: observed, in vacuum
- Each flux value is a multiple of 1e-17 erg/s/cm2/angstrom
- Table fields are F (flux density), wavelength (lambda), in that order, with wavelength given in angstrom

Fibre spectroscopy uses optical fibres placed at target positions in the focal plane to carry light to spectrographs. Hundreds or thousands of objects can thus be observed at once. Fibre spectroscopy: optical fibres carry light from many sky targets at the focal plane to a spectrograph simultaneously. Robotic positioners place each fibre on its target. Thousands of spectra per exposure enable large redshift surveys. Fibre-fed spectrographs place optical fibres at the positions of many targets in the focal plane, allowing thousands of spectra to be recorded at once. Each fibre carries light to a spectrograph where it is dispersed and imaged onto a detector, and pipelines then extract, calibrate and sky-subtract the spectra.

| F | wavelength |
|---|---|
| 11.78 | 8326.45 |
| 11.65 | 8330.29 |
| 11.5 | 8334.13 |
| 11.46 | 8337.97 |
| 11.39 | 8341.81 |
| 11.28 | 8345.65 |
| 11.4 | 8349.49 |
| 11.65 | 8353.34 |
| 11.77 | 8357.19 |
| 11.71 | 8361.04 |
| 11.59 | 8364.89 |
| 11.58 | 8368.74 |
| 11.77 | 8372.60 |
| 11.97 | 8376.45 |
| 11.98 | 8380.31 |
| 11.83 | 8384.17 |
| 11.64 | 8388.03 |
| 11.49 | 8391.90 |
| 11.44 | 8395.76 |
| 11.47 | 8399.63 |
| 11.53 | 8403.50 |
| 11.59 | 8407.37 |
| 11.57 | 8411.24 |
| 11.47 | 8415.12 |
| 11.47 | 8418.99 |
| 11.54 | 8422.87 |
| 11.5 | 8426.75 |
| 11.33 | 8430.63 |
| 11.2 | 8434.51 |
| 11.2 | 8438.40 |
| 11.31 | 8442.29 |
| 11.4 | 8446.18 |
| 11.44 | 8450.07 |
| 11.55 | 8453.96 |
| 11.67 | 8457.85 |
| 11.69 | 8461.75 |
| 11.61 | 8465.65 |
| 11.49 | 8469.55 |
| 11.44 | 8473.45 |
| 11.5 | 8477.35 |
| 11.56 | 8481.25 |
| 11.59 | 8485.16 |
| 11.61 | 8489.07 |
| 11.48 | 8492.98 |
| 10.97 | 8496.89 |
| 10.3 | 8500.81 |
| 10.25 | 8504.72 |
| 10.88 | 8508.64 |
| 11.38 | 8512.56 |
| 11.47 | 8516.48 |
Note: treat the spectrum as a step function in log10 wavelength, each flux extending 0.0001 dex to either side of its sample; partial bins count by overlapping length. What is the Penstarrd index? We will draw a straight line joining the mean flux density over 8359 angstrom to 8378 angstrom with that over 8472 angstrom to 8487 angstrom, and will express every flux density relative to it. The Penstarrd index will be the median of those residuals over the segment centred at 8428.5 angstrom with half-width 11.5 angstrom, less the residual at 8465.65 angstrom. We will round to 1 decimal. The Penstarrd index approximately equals -0.3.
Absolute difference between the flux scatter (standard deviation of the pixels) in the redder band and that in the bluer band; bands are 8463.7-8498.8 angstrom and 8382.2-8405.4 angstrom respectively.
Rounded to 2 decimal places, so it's 0.05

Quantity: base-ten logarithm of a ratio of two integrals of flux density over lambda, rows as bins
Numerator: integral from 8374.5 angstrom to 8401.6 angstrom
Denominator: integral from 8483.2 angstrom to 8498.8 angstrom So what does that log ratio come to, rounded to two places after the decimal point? 0.25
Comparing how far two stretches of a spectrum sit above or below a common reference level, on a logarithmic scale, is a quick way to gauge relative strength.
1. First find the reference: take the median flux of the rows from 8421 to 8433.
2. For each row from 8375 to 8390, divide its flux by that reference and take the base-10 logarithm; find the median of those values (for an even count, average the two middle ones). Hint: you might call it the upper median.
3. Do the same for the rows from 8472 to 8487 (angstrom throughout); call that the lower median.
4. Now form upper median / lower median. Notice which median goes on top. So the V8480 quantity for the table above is 13.1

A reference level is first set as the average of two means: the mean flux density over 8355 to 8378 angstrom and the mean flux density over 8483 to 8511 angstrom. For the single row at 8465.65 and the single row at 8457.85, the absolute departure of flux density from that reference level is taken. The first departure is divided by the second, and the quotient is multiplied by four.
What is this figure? 3.2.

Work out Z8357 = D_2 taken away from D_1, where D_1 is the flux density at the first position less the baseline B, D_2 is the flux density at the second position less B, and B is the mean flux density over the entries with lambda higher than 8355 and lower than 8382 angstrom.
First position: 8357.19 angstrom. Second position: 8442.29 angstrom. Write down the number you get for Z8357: 0.46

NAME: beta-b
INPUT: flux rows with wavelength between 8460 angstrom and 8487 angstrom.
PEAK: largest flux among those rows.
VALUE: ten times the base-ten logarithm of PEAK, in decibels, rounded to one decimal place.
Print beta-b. 10.7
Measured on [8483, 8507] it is 10.6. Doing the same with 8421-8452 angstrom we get 10.6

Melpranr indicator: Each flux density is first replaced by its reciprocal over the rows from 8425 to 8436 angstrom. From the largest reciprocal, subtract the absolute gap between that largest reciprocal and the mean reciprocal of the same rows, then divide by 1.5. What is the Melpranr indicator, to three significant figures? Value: 0.0588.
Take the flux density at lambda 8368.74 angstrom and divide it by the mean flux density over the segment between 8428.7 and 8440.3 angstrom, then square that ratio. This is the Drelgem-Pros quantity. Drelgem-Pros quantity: 1.06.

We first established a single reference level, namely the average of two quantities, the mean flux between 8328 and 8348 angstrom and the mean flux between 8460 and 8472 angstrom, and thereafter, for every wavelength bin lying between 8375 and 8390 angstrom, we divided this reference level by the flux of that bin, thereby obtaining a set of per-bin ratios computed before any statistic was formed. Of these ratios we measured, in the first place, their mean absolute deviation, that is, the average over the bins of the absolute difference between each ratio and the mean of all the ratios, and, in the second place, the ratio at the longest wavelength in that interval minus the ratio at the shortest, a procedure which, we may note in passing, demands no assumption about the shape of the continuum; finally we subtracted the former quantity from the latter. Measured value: 0.017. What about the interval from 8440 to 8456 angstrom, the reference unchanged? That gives -0.027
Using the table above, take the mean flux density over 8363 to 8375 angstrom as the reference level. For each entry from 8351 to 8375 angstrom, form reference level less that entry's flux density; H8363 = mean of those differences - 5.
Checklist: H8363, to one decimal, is -5.0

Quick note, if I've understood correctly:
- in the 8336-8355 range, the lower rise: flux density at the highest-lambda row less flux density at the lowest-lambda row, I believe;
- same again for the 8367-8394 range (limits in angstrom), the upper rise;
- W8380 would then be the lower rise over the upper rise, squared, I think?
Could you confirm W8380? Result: 4.5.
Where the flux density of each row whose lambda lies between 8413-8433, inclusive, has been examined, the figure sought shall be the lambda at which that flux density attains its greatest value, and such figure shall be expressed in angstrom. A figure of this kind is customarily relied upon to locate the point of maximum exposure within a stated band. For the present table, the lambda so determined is 8422.87 angstrom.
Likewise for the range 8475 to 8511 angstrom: 8489.07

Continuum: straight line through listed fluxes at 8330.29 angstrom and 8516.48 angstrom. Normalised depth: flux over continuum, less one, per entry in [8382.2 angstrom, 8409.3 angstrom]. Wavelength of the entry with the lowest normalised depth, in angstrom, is 8395.76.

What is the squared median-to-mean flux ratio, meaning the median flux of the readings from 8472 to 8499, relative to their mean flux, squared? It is 1.01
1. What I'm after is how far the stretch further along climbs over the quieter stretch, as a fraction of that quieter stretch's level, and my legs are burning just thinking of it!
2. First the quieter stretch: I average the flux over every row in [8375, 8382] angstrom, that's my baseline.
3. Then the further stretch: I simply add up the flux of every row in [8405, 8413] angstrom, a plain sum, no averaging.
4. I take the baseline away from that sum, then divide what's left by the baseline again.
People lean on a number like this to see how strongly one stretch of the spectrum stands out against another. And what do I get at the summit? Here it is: 0.93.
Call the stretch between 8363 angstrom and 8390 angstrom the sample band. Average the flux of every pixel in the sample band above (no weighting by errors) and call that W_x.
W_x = 11.8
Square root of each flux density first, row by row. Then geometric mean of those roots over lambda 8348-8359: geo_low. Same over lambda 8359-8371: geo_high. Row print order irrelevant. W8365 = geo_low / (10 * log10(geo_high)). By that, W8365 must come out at 0.639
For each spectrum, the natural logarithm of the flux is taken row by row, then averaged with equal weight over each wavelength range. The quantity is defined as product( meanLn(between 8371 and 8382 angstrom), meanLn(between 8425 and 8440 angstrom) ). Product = 6.01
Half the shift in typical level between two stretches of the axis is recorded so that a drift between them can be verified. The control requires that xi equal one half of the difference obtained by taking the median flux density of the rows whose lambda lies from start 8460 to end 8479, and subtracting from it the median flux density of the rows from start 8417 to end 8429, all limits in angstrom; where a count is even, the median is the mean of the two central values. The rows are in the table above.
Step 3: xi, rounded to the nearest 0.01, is 0.00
